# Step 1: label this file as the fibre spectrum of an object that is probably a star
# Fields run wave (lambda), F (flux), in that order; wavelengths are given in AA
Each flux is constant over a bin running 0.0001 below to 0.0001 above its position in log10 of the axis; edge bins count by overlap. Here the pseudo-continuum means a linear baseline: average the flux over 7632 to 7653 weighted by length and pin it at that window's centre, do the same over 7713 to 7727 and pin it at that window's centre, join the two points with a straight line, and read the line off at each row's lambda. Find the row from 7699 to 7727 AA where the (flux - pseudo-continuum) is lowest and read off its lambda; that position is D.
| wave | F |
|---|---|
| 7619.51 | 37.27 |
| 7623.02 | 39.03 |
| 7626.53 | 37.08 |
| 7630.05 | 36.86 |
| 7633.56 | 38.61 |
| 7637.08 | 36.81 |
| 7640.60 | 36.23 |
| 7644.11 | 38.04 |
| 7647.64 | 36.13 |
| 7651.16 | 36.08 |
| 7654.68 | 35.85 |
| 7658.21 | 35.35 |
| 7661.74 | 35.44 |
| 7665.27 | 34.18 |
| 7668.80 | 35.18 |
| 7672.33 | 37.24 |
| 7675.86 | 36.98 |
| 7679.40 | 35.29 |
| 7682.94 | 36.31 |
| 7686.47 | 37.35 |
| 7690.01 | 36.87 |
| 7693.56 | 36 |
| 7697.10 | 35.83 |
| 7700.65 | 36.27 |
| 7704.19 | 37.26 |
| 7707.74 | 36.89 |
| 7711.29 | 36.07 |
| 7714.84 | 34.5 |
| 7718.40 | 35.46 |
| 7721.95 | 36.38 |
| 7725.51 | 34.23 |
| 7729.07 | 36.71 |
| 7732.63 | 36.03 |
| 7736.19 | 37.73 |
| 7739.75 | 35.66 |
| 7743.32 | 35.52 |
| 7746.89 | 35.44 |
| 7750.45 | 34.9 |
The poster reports 7725.51 AA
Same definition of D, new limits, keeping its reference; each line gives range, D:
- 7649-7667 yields 7665.27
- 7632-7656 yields 7654.68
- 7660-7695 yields 7665.27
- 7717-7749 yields 7725.51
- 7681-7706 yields 7697.10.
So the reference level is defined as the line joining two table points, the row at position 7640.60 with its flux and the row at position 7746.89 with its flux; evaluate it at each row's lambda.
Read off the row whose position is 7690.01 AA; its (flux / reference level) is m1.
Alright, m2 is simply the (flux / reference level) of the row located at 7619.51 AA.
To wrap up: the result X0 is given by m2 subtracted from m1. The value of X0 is 0.004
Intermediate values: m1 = 1.028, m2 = 1.02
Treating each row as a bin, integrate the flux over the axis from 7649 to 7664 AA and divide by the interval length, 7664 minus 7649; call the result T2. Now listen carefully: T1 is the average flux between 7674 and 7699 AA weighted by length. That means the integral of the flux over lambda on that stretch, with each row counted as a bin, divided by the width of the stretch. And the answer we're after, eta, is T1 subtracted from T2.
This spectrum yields -0.7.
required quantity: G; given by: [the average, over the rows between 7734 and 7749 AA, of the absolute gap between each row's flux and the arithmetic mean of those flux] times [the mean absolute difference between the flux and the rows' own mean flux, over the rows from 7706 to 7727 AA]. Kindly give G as 0.70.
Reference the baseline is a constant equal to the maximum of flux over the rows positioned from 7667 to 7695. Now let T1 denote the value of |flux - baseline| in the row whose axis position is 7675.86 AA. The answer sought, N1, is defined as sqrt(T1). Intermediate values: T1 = 0.4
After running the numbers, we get 0.6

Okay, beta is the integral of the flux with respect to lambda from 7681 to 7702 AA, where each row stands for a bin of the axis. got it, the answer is 765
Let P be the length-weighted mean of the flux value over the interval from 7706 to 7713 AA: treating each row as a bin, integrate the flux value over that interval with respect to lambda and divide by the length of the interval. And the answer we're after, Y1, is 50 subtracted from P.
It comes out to -13.52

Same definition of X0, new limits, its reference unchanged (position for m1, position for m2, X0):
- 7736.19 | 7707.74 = 0.030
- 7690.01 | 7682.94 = 0.017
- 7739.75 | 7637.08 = -0.011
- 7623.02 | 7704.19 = 0.031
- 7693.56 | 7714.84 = 0.038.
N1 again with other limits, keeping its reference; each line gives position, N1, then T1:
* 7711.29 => 1.1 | 1.3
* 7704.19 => 0.3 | 0.1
